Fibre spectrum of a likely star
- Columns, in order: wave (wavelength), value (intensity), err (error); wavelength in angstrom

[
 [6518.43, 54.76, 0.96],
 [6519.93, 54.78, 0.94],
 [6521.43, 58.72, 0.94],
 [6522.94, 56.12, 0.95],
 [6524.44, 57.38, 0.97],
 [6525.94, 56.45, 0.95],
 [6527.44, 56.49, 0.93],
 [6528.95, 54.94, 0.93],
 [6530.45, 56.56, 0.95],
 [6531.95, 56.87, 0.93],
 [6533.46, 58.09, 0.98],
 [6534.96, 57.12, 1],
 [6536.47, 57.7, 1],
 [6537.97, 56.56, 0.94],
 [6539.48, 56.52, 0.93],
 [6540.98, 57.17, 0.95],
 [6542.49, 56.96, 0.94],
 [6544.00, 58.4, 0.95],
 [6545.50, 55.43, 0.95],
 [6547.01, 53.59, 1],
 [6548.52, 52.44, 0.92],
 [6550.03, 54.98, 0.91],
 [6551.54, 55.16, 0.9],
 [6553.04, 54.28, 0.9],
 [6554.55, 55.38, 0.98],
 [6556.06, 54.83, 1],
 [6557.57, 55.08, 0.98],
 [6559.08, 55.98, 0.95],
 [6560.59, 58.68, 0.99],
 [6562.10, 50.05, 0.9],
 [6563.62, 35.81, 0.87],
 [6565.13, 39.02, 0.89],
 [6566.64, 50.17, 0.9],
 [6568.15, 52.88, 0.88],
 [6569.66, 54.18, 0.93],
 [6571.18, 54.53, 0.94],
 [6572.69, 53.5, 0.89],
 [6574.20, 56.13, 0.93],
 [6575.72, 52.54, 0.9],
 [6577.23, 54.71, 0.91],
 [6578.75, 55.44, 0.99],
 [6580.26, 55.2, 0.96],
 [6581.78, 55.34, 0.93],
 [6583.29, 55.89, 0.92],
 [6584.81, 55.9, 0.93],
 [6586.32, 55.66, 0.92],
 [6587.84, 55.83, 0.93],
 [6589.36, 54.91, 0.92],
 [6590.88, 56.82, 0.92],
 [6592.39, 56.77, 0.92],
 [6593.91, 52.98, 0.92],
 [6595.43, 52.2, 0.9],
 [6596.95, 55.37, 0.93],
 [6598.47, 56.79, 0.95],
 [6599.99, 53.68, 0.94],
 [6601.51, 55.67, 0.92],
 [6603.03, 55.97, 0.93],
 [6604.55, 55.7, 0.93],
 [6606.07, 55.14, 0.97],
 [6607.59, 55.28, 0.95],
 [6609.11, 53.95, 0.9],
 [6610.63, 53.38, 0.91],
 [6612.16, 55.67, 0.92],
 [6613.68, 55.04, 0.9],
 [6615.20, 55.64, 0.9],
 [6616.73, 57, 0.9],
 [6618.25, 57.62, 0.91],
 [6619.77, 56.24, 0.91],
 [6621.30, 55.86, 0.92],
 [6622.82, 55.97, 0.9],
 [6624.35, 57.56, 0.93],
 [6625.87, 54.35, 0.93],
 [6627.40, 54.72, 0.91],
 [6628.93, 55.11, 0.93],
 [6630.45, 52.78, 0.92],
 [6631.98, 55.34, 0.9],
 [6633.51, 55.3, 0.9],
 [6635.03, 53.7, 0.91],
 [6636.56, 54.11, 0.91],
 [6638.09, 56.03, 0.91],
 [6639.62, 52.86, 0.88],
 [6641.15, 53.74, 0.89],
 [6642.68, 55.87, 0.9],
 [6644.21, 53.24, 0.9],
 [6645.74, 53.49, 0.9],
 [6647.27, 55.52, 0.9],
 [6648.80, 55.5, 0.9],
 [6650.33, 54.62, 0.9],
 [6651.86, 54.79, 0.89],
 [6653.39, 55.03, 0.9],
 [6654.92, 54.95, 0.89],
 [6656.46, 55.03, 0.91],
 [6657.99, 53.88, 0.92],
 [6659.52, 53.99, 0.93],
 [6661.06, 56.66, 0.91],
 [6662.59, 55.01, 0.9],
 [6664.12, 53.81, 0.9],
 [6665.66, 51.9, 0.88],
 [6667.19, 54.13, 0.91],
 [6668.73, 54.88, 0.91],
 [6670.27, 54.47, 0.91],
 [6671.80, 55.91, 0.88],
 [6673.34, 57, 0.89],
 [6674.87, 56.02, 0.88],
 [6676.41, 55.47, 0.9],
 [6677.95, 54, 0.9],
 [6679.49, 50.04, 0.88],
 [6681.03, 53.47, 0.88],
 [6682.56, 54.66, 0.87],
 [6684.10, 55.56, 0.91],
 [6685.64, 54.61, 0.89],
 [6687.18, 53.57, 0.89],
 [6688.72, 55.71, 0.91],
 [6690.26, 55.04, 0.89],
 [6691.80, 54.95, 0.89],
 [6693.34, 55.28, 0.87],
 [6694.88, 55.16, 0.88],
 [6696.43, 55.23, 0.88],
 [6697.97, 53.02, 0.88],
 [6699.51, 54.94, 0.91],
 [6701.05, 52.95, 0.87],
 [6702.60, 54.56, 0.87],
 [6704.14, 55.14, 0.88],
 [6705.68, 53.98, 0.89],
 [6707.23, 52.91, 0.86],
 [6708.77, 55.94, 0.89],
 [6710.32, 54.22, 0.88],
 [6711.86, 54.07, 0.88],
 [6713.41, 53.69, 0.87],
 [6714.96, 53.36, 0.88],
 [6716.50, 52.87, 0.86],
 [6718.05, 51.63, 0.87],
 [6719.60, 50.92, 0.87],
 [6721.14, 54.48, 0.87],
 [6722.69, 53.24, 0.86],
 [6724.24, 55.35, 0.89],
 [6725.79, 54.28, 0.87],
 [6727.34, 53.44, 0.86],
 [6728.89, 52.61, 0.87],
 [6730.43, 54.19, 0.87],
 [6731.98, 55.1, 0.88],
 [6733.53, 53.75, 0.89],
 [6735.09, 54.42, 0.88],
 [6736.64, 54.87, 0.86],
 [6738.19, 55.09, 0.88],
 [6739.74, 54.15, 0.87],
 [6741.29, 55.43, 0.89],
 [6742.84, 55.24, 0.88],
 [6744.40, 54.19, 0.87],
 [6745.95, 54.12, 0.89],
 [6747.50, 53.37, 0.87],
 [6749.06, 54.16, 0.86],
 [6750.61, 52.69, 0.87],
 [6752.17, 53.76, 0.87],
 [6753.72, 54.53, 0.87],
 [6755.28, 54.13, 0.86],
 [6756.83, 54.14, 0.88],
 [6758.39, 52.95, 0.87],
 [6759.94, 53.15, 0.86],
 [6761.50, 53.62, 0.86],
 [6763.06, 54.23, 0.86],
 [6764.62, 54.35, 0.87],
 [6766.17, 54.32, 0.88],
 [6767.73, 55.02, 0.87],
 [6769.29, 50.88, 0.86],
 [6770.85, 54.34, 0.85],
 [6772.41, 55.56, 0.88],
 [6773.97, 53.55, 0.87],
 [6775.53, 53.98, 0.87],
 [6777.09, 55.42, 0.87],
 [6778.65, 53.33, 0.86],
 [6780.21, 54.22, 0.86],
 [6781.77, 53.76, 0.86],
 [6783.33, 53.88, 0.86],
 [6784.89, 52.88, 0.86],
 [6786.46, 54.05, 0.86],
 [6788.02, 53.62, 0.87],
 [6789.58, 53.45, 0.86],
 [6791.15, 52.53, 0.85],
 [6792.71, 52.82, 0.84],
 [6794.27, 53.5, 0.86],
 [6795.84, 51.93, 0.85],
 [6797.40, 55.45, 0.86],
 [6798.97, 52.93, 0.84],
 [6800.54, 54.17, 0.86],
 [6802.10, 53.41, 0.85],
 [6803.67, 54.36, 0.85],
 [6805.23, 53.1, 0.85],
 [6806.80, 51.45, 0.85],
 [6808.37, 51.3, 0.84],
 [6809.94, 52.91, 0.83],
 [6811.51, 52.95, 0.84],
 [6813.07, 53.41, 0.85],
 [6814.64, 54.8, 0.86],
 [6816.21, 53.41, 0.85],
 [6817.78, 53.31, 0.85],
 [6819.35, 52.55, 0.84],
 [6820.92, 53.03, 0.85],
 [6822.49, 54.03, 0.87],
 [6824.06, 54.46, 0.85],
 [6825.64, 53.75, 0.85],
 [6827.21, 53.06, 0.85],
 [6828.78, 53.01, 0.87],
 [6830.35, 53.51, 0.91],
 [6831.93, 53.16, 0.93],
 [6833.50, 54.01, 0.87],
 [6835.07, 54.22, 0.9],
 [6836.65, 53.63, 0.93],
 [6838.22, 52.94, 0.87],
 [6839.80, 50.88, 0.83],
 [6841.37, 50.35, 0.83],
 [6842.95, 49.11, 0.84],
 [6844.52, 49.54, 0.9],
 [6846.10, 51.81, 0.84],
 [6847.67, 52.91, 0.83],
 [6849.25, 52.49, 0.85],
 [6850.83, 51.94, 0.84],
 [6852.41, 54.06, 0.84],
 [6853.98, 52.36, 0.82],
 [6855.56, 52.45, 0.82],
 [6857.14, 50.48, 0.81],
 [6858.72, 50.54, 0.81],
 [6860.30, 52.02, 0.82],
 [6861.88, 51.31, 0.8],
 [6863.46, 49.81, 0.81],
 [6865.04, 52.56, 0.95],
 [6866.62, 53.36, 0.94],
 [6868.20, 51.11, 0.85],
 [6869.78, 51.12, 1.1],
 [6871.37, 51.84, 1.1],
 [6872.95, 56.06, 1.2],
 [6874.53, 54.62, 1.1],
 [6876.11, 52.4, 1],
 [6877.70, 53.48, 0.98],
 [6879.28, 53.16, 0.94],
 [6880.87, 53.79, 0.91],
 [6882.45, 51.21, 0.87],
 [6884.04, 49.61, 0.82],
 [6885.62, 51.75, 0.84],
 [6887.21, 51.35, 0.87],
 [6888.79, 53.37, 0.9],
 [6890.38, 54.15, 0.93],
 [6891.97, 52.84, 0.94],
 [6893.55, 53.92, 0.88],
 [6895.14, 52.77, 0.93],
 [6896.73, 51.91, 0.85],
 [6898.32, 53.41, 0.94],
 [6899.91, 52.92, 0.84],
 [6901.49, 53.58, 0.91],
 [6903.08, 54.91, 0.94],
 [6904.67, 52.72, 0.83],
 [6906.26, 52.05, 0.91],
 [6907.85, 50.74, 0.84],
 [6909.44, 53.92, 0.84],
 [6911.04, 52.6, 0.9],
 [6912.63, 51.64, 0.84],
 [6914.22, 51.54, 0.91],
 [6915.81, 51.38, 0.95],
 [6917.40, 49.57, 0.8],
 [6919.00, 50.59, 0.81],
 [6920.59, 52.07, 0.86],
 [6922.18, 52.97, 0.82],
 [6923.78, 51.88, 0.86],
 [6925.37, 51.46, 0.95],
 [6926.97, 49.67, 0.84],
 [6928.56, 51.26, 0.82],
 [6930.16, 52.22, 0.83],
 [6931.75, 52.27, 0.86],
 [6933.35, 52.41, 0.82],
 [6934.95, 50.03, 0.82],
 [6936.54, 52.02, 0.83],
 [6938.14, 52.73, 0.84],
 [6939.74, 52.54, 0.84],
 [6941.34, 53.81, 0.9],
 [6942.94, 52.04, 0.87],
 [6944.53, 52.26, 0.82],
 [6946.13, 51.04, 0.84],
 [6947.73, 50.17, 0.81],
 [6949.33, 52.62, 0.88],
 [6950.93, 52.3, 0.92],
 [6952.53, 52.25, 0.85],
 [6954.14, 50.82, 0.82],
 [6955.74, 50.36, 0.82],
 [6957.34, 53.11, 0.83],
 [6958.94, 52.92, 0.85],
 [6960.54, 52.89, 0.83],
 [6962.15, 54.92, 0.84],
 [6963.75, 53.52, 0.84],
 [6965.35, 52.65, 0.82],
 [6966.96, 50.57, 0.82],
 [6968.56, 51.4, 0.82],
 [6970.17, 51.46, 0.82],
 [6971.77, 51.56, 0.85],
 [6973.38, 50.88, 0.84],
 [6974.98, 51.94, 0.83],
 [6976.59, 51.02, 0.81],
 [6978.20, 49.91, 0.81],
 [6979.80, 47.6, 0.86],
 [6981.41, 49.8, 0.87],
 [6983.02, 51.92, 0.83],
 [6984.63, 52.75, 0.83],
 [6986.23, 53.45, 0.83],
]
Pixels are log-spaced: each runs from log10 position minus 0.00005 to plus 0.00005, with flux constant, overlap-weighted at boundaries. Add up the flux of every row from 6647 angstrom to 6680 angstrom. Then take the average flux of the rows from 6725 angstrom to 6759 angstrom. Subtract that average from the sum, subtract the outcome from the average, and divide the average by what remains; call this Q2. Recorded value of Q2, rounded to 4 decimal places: -0.0495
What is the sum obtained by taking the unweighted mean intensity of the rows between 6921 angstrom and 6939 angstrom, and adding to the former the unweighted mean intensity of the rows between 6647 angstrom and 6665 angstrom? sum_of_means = 107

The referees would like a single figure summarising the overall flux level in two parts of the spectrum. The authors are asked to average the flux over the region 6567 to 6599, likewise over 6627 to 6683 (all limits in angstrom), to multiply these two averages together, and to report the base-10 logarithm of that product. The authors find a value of 3.48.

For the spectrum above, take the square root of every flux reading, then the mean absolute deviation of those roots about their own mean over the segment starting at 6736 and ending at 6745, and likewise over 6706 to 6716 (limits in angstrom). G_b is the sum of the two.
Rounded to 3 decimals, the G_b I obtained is 0.078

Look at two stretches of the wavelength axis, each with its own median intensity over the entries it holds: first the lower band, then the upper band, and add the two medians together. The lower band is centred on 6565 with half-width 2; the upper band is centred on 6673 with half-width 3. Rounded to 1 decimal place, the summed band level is 95.0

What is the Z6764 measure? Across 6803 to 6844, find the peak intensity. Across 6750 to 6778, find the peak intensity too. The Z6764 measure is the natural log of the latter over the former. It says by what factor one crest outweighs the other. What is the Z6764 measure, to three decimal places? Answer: 0.014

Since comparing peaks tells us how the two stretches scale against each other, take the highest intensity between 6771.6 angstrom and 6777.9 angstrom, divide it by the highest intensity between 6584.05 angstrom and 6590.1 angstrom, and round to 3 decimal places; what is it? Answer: 0.994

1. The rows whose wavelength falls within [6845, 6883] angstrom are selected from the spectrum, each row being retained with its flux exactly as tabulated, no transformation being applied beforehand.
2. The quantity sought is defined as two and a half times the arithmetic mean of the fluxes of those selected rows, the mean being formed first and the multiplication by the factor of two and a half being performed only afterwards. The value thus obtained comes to 131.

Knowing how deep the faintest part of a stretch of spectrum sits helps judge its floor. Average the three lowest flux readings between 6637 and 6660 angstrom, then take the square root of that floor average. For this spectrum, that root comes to 7.29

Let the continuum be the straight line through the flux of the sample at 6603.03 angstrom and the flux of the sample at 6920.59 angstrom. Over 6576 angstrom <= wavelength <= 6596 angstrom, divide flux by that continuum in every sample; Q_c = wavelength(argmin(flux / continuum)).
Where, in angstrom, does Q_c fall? 6595.43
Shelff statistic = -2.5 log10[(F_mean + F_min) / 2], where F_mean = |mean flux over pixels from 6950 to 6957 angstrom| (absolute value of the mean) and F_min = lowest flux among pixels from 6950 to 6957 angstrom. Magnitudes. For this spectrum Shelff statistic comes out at -4.27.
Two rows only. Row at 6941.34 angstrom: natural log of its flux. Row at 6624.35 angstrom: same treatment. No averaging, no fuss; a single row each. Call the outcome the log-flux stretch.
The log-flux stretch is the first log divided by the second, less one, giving -0.017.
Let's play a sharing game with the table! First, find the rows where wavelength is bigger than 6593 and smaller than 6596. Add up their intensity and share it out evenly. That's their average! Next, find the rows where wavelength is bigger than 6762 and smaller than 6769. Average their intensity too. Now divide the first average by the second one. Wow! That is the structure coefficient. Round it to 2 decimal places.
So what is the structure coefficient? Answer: 0.97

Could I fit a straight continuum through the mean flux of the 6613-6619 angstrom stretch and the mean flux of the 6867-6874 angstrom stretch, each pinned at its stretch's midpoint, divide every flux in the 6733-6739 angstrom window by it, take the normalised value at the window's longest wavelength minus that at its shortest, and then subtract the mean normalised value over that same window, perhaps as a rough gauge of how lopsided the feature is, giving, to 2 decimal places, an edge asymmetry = -0.97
